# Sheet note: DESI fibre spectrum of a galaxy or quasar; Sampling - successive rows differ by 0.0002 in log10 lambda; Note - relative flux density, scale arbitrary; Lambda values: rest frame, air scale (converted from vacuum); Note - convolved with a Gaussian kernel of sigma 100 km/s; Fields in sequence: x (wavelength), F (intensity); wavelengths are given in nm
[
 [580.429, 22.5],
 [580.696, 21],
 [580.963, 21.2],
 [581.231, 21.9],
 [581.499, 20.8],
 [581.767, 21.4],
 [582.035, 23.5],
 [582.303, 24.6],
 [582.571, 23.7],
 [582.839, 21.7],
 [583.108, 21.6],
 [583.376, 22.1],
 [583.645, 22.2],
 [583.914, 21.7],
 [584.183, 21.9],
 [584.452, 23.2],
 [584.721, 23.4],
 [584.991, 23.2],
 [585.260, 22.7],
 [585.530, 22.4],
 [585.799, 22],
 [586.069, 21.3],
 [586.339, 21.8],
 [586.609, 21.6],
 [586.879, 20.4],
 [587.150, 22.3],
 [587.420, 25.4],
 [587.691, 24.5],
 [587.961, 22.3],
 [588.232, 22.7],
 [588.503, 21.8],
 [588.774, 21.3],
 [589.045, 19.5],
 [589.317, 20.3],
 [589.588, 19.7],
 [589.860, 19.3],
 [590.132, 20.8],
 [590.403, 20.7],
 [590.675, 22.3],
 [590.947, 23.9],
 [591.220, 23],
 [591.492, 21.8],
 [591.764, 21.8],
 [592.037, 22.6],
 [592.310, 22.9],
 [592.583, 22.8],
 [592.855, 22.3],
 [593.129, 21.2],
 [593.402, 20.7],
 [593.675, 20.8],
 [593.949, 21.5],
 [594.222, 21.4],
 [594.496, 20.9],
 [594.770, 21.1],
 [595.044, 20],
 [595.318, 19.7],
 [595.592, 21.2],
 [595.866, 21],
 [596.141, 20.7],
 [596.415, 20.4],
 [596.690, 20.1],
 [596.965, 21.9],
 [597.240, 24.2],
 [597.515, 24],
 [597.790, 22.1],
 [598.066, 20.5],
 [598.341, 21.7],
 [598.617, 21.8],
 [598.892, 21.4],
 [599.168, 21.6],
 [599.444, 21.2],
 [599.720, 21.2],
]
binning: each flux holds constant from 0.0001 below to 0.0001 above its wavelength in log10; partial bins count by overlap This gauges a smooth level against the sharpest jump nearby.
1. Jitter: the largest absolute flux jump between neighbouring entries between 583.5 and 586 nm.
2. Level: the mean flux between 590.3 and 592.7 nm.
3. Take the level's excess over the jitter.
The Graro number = 21.1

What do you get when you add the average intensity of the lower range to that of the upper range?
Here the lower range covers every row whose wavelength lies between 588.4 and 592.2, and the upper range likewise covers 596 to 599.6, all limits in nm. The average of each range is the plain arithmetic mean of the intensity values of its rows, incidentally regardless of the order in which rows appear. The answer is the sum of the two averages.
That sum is 43.0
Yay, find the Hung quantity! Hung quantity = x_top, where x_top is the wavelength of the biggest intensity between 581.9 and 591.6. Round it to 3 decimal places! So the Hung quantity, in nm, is 587.420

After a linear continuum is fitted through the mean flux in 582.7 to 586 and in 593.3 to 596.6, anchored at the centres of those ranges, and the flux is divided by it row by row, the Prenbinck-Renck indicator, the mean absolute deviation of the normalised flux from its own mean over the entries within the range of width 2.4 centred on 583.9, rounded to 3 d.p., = 0.031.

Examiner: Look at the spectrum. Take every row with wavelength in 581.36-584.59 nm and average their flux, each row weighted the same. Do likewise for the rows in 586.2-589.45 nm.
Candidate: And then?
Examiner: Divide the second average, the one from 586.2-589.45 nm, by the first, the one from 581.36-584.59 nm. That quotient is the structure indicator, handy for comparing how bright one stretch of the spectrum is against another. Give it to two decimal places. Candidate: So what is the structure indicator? 0.98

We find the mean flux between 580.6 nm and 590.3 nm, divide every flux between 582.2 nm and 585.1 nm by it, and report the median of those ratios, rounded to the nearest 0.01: 1.01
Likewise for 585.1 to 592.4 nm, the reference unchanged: 0.99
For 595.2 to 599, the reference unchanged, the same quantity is 0.97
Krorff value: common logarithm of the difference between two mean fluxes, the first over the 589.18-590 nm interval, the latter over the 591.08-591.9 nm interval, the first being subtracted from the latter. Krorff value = 0.39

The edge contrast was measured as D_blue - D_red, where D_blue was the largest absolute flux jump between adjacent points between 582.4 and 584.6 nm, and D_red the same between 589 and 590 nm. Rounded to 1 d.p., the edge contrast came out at 1.2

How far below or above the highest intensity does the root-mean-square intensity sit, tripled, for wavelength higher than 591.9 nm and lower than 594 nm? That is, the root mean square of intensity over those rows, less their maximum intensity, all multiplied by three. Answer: -3.1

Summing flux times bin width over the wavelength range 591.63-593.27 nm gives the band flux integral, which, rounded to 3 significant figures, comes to 36.5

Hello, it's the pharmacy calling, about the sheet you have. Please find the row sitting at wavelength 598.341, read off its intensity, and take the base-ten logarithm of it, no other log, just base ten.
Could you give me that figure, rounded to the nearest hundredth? 1.34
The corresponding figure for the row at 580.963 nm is 1.33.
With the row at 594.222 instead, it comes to 1.33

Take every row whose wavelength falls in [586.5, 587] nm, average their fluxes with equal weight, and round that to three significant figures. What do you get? 21.0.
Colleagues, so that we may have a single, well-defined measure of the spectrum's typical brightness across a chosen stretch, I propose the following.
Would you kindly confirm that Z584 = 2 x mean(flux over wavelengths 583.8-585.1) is 45.4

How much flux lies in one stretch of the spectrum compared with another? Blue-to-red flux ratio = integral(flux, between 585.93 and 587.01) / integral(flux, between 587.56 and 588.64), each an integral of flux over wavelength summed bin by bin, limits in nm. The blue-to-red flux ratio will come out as 0.93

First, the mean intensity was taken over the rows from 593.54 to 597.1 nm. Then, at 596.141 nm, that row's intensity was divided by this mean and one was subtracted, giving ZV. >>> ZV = -0.006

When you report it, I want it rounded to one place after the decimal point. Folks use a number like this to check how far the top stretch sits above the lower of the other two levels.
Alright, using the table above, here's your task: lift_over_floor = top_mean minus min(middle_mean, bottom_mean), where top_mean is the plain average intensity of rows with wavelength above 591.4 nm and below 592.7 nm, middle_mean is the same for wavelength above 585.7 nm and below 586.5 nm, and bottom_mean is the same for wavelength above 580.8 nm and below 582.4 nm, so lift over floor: 0.7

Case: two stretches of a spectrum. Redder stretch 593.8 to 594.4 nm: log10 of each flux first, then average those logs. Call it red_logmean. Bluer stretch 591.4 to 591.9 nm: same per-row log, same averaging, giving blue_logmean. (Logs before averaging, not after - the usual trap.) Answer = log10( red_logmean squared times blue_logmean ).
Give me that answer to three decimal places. 0.375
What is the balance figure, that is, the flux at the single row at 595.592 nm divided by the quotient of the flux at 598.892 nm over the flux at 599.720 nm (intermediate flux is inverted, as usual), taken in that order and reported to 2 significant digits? 21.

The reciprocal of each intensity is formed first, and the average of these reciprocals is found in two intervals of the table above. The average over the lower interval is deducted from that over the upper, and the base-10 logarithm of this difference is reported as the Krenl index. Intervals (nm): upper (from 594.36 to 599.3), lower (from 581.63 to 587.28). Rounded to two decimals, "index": -2.68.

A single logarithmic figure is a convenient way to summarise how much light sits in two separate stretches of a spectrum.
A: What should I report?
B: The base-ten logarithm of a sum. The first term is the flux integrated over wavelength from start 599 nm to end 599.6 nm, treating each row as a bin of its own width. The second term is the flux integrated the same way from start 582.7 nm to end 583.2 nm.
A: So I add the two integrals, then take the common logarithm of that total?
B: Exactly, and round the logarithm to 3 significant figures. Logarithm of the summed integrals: 1.37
